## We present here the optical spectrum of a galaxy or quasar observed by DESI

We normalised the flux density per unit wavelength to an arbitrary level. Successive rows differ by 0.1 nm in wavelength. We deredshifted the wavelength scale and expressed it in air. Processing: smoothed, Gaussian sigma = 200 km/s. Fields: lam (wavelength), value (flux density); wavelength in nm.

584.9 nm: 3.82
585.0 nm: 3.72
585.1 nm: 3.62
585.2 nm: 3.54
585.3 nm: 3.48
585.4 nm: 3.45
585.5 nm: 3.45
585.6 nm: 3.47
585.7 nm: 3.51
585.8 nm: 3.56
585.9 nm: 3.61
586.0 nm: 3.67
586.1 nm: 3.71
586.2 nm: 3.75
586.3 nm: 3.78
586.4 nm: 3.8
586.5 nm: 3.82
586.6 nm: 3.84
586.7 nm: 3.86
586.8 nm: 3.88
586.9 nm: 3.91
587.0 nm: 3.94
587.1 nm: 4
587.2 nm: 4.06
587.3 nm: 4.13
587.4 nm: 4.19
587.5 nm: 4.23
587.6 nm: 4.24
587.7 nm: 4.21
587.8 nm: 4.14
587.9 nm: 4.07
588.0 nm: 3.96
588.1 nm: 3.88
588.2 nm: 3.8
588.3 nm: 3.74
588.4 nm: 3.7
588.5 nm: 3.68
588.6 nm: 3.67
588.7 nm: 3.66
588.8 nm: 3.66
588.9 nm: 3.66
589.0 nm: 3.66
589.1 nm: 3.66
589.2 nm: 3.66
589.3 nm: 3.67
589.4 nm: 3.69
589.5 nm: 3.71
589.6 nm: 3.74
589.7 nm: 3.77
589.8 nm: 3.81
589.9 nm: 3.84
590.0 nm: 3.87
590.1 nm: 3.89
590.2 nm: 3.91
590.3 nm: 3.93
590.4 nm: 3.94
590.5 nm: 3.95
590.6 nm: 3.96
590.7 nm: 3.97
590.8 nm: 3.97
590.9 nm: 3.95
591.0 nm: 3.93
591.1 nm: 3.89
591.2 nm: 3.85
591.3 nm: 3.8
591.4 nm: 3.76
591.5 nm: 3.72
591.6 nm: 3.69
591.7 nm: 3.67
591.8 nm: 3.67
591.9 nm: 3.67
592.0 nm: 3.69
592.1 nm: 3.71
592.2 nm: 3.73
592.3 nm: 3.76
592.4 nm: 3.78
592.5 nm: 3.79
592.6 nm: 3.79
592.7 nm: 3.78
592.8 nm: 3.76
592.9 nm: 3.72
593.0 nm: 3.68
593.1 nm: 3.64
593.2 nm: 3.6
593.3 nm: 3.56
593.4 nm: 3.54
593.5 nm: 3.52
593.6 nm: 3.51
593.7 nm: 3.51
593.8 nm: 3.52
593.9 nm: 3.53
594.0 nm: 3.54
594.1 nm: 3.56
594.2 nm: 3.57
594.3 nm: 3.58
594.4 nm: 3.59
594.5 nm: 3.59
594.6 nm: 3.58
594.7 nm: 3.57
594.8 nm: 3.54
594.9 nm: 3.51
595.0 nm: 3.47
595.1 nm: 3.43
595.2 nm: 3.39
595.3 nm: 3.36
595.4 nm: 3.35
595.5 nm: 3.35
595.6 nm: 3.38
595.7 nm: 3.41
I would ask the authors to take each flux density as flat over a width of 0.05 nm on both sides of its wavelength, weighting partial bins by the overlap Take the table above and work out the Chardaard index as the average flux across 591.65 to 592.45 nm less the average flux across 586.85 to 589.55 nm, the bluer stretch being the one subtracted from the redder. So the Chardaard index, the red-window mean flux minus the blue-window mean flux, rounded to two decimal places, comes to -0.16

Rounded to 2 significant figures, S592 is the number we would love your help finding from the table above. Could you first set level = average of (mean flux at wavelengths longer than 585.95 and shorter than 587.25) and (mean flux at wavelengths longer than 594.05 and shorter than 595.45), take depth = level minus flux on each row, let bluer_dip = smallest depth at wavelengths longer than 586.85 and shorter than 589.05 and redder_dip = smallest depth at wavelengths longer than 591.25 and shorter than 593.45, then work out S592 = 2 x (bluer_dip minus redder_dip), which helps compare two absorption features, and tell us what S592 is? -0.88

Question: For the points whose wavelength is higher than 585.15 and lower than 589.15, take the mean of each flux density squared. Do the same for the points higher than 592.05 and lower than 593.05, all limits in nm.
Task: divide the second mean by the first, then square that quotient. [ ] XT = 0.94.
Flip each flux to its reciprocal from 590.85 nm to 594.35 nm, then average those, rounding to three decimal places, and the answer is 0.272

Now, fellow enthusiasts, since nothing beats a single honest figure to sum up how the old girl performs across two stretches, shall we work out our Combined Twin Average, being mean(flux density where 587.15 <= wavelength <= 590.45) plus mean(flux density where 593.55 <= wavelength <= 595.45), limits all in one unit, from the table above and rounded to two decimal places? 7.37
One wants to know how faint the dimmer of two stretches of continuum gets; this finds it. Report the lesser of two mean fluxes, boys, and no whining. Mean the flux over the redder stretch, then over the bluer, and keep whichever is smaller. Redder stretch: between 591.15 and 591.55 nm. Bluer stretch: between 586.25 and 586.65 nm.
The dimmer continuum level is 3.78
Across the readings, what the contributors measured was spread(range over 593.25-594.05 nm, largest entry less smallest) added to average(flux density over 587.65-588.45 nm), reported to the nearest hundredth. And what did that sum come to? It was 3.99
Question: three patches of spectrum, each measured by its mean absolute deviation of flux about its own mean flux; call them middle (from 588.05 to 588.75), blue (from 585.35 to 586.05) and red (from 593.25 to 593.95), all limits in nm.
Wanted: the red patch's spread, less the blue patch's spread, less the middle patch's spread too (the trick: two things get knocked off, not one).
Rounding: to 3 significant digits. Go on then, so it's -0.120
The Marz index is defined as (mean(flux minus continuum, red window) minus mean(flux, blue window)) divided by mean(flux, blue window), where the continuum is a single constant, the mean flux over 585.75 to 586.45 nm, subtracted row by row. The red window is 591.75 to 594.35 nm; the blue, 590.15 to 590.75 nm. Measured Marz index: -1.01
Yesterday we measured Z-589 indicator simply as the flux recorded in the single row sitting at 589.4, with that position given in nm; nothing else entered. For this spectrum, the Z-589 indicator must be 3.69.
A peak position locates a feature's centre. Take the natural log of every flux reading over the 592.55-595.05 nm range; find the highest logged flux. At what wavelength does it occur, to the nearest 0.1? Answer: 592.6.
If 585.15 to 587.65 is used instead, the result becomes 587.6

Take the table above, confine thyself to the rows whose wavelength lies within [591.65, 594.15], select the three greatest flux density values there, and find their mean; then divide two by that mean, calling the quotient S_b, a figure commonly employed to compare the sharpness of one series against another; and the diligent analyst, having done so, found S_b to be 0.53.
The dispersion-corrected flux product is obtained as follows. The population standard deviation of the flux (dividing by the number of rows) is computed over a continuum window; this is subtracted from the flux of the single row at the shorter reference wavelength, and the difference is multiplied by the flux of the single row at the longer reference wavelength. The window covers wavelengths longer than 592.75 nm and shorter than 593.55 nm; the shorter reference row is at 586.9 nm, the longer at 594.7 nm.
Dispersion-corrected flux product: 13.7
